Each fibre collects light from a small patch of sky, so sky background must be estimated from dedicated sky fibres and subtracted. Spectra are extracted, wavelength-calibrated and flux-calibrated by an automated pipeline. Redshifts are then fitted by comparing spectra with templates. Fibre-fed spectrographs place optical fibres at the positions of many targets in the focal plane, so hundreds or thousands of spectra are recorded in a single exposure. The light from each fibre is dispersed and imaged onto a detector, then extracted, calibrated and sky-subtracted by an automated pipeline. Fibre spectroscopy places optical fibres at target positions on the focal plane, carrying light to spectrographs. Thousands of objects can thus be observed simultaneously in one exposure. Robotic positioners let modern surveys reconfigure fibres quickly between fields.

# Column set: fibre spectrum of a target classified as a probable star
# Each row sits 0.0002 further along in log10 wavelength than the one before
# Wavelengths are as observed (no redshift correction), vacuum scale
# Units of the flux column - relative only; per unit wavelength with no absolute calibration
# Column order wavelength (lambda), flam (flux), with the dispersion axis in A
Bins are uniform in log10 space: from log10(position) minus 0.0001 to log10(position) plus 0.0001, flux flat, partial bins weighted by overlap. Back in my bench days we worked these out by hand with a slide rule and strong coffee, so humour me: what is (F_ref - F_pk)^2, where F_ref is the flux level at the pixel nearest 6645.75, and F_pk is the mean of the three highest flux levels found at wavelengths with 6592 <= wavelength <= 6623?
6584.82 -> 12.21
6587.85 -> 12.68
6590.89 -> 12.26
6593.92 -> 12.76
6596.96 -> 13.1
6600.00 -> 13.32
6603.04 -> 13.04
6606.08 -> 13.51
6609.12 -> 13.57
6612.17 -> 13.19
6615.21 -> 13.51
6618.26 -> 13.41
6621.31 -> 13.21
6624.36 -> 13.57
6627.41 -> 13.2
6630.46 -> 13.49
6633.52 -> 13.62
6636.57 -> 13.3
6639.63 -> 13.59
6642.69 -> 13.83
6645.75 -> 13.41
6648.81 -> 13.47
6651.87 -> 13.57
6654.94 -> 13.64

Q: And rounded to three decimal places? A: 0.014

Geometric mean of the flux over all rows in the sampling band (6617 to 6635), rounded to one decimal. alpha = 13.4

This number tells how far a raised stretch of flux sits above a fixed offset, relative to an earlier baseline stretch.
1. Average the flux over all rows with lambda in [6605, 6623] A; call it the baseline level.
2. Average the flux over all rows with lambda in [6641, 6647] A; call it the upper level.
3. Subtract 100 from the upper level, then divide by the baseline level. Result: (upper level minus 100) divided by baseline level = -6.45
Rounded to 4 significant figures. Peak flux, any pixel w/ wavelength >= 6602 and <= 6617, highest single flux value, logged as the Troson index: 13.57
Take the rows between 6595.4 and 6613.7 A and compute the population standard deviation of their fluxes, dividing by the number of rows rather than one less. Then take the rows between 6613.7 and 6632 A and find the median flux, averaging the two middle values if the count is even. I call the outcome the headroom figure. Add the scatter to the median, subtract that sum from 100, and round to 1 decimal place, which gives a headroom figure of 86.4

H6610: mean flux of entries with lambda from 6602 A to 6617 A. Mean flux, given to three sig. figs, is 13.4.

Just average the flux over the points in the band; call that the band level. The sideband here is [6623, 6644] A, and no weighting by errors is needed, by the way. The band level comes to 13.5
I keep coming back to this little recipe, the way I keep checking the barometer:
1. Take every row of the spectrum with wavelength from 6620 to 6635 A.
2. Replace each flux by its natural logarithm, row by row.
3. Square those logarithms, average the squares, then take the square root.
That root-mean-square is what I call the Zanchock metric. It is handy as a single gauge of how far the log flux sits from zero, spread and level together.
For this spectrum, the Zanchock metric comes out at 2.60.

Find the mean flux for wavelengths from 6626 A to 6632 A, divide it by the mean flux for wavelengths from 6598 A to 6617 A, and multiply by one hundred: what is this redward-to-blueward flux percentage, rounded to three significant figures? 99.9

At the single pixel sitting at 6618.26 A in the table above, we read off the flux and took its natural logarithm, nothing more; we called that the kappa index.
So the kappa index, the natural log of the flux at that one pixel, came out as 2.596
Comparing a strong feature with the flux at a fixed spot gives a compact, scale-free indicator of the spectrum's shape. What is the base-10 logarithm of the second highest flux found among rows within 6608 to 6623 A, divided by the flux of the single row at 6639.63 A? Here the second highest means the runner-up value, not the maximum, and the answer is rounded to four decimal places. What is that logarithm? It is -0.0026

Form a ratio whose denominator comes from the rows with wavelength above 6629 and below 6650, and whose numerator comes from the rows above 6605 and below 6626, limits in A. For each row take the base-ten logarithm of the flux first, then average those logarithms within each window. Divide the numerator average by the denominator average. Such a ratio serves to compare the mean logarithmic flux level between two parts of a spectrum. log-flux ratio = 0.997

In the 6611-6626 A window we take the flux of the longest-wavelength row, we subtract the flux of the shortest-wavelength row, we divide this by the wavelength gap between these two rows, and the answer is 0.03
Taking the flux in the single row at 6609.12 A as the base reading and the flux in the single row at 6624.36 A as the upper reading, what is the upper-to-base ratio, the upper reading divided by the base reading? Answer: 1.00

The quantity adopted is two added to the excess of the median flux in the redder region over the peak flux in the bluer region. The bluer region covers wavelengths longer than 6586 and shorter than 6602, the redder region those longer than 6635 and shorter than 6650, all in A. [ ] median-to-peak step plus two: 2.15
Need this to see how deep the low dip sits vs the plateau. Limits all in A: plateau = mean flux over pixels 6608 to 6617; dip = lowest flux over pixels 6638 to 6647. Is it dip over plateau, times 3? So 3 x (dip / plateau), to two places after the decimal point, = 3.00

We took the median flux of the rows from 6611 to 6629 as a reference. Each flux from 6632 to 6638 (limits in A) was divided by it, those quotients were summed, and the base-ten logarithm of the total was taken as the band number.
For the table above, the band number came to 0.31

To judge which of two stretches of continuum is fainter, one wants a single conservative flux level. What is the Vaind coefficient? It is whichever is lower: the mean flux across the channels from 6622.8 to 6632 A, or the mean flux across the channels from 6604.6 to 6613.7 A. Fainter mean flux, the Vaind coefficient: 13.4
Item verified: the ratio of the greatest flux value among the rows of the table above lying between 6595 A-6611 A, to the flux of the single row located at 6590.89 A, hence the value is 1.11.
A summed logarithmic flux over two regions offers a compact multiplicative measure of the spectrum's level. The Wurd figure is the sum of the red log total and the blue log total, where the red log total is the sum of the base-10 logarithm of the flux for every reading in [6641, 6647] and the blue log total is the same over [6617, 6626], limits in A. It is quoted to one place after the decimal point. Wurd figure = 5.6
